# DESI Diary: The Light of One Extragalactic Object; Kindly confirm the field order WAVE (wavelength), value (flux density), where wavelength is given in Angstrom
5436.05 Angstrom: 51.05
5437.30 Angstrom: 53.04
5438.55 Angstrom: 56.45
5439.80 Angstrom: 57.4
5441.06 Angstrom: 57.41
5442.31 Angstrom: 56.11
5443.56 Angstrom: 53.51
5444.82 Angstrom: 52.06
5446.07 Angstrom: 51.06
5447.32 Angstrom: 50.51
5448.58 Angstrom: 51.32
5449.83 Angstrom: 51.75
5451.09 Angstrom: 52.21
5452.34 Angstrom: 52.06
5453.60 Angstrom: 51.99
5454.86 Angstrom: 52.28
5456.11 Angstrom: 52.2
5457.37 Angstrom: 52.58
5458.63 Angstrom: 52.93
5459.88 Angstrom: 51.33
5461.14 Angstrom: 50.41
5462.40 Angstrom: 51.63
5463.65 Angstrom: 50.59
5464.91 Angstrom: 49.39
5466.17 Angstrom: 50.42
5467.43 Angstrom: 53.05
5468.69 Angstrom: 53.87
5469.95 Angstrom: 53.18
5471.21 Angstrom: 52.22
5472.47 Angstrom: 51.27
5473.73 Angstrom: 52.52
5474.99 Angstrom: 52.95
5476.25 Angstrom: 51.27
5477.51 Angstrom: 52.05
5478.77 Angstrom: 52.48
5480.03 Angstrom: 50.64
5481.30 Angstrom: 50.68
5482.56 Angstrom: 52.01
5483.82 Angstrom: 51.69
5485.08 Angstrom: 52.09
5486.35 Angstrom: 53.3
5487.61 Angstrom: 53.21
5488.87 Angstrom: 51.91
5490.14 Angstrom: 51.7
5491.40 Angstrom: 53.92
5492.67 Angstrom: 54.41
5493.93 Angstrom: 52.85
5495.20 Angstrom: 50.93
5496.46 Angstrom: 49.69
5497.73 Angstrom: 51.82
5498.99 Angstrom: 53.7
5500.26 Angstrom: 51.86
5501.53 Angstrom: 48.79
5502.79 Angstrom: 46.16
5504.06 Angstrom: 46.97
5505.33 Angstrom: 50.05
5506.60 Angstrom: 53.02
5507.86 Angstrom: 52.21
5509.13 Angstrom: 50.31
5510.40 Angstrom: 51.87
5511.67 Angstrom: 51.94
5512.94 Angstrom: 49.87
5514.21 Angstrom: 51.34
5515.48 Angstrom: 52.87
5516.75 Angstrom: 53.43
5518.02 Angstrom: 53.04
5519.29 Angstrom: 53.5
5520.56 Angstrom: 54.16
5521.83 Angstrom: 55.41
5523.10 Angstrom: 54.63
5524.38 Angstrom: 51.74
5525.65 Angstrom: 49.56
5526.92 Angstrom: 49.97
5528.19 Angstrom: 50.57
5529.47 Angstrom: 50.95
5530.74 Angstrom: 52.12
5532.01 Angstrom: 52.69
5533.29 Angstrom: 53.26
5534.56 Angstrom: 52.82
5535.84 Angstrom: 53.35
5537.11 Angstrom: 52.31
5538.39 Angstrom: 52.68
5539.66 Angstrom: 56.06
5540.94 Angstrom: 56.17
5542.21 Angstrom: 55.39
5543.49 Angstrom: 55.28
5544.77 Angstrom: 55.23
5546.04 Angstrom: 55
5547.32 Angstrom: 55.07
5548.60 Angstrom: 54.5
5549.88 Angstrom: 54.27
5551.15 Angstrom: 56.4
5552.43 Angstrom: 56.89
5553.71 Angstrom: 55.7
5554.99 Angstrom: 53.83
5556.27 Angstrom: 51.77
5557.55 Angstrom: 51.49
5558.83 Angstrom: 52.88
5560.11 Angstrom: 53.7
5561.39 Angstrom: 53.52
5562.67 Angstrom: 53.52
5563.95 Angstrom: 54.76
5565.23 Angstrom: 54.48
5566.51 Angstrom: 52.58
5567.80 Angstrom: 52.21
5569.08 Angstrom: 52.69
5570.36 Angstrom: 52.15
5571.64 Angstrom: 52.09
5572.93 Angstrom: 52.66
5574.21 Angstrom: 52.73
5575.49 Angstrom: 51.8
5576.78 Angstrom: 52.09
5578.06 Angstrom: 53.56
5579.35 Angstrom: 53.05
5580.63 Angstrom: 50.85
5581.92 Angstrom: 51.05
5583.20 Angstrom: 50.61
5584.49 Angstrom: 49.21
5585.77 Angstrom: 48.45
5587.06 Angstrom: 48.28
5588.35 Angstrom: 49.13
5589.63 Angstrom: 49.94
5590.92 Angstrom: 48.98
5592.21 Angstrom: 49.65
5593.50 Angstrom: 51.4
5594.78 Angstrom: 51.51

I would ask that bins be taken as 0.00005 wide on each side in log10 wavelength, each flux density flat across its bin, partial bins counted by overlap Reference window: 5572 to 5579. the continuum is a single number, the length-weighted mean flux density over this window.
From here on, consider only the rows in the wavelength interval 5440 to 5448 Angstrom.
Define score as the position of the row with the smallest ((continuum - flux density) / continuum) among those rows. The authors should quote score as 5441.06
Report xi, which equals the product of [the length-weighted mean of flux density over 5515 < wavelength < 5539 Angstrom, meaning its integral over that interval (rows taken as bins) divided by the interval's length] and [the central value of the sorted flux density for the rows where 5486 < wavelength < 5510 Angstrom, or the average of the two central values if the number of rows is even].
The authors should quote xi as 2726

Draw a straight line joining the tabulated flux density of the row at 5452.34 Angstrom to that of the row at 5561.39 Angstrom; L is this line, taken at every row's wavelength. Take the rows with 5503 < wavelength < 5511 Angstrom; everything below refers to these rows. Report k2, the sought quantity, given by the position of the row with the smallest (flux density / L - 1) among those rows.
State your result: 5504.06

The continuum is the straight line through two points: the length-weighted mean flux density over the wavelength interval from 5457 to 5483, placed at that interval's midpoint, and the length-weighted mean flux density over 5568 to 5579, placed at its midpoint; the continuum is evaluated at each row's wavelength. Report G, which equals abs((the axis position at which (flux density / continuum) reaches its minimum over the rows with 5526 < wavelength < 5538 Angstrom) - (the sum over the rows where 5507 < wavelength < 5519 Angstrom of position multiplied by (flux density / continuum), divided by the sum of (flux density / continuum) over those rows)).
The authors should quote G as 13.9 Angstrom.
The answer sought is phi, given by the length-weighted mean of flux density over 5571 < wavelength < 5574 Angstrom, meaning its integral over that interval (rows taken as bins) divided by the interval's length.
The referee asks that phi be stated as 52.4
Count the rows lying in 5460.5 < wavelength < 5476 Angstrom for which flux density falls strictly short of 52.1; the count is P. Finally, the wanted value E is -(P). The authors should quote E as -6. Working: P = 6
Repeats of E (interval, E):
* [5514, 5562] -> -8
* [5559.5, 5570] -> 0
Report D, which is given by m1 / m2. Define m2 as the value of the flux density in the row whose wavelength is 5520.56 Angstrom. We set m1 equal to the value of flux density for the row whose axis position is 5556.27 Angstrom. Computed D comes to 0.96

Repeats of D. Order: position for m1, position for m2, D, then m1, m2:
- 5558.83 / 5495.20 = 1.04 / 52.88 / 50.93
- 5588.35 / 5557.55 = 0.95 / 49.13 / 51.49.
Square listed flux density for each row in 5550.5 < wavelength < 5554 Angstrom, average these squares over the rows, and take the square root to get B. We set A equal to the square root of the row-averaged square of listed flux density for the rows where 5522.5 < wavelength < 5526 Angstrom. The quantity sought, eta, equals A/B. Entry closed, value 0.92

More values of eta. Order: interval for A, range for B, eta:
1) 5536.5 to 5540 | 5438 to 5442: 0.94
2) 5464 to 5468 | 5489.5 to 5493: 0.96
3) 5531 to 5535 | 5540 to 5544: 0.95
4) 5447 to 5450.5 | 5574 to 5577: 0.98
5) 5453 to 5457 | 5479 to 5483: 1.02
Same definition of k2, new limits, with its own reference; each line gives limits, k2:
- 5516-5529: 5525.65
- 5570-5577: 5575.49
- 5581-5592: 5587.06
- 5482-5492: 5490.14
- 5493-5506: 5502.79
